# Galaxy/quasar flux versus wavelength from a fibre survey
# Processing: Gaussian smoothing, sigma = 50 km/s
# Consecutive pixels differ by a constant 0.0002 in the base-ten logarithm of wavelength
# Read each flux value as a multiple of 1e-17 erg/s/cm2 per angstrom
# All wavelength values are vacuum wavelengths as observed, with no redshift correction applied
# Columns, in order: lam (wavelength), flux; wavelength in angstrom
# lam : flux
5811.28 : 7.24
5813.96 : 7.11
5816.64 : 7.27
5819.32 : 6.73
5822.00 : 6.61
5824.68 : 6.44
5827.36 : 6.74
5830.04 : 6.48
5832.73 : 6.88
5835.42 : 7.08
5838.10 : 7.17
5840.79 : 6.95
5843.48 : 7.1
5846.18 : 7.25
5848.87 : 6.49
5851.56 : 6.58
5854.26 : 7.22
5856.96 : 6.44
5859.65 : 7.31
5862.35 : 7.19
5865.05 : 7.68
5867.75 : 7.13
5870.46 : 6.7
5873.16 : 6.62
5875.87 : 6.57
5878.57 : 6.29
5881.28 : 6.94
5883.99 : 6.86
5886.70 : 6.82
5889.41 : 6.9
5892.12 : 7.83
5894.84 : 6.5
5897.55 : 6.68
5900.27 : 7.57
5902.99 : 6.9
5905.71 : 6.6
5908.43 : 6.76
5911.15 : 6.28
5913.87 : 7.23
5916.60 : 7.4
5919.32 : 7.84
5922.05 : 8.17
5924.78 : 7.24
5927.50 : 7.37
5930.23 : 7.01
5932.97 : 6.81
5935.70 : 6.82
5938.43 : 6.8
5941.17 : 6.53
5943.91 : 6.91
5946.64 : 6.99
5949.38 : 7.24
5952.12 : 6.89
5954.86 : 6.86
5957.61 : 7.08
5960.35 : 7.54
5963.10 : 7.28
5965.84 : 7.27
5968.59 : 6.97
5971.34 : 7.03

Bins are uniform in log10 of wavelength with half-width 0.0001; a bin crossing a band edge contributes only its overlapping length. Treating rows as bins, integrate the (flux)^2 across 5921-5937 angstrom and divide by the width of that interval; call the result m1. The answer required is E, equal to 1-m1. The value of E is -51.3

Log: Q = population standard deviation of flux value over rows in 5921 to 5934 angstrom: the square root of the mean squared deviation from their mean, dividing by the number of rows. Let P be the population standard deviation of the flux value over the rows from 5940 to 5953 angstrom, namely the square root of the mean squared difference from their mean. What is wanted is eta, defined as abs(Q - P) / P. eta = 1.0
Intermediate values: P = 0.23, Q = 0.47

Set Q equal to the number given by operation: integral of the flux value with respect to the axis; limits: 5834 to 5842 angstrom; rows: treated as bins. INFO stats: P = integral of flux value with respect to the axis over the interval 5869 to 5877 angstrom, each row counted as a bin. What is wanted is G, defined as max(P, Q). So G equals 57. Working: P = 53.1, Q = 57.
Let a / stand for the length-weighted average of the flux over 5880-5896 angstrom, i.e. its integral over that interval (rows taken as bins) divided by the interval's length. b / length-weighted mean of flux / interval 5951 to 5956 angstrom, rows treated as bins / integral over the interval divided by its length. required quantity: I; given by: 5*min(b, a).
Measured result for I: 34.4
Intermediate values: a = 7.0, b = 6.88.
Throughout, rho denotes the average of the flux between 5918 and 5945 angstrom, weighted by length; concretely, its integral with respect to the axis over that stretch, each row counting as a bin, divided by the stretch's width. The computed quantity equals 7.15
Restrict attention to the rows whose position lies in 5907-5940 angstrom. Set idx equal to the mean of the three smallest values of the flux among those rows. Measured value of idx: 6.61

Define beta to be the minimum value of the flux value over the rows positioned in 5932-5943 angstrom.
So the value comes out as 6.53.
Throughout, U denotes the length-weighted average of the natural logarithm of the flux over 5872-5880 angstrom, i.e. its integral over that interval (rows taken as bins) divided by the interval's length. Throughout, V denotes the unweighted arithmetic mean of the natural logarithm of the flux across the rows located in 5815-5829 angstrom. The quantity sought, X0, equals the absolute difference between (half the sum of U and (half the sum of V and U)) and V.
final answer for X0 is 0.029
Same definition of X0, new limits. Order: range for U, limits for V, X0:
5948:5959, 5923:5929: 0.030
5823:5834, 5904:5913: 0.010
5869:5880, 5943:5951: 0.055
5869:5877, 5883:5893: 0.051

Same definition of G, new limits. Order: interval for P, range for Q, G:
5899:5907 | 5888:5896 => 57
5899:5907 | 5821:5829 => 56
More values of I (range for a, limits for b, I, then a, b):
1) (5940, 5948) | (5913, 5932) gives 34.1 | 6.8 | 7.46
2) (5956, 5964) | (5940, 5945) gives 33.6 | 7.3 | 6.71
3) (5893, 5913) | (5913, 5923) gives 34.0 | 6.8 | 7.66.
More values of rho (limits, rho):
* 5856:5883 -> 6.89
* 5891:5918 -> 6.97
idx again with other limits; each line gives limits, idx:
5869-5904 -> 6.45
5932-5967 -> 6.71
